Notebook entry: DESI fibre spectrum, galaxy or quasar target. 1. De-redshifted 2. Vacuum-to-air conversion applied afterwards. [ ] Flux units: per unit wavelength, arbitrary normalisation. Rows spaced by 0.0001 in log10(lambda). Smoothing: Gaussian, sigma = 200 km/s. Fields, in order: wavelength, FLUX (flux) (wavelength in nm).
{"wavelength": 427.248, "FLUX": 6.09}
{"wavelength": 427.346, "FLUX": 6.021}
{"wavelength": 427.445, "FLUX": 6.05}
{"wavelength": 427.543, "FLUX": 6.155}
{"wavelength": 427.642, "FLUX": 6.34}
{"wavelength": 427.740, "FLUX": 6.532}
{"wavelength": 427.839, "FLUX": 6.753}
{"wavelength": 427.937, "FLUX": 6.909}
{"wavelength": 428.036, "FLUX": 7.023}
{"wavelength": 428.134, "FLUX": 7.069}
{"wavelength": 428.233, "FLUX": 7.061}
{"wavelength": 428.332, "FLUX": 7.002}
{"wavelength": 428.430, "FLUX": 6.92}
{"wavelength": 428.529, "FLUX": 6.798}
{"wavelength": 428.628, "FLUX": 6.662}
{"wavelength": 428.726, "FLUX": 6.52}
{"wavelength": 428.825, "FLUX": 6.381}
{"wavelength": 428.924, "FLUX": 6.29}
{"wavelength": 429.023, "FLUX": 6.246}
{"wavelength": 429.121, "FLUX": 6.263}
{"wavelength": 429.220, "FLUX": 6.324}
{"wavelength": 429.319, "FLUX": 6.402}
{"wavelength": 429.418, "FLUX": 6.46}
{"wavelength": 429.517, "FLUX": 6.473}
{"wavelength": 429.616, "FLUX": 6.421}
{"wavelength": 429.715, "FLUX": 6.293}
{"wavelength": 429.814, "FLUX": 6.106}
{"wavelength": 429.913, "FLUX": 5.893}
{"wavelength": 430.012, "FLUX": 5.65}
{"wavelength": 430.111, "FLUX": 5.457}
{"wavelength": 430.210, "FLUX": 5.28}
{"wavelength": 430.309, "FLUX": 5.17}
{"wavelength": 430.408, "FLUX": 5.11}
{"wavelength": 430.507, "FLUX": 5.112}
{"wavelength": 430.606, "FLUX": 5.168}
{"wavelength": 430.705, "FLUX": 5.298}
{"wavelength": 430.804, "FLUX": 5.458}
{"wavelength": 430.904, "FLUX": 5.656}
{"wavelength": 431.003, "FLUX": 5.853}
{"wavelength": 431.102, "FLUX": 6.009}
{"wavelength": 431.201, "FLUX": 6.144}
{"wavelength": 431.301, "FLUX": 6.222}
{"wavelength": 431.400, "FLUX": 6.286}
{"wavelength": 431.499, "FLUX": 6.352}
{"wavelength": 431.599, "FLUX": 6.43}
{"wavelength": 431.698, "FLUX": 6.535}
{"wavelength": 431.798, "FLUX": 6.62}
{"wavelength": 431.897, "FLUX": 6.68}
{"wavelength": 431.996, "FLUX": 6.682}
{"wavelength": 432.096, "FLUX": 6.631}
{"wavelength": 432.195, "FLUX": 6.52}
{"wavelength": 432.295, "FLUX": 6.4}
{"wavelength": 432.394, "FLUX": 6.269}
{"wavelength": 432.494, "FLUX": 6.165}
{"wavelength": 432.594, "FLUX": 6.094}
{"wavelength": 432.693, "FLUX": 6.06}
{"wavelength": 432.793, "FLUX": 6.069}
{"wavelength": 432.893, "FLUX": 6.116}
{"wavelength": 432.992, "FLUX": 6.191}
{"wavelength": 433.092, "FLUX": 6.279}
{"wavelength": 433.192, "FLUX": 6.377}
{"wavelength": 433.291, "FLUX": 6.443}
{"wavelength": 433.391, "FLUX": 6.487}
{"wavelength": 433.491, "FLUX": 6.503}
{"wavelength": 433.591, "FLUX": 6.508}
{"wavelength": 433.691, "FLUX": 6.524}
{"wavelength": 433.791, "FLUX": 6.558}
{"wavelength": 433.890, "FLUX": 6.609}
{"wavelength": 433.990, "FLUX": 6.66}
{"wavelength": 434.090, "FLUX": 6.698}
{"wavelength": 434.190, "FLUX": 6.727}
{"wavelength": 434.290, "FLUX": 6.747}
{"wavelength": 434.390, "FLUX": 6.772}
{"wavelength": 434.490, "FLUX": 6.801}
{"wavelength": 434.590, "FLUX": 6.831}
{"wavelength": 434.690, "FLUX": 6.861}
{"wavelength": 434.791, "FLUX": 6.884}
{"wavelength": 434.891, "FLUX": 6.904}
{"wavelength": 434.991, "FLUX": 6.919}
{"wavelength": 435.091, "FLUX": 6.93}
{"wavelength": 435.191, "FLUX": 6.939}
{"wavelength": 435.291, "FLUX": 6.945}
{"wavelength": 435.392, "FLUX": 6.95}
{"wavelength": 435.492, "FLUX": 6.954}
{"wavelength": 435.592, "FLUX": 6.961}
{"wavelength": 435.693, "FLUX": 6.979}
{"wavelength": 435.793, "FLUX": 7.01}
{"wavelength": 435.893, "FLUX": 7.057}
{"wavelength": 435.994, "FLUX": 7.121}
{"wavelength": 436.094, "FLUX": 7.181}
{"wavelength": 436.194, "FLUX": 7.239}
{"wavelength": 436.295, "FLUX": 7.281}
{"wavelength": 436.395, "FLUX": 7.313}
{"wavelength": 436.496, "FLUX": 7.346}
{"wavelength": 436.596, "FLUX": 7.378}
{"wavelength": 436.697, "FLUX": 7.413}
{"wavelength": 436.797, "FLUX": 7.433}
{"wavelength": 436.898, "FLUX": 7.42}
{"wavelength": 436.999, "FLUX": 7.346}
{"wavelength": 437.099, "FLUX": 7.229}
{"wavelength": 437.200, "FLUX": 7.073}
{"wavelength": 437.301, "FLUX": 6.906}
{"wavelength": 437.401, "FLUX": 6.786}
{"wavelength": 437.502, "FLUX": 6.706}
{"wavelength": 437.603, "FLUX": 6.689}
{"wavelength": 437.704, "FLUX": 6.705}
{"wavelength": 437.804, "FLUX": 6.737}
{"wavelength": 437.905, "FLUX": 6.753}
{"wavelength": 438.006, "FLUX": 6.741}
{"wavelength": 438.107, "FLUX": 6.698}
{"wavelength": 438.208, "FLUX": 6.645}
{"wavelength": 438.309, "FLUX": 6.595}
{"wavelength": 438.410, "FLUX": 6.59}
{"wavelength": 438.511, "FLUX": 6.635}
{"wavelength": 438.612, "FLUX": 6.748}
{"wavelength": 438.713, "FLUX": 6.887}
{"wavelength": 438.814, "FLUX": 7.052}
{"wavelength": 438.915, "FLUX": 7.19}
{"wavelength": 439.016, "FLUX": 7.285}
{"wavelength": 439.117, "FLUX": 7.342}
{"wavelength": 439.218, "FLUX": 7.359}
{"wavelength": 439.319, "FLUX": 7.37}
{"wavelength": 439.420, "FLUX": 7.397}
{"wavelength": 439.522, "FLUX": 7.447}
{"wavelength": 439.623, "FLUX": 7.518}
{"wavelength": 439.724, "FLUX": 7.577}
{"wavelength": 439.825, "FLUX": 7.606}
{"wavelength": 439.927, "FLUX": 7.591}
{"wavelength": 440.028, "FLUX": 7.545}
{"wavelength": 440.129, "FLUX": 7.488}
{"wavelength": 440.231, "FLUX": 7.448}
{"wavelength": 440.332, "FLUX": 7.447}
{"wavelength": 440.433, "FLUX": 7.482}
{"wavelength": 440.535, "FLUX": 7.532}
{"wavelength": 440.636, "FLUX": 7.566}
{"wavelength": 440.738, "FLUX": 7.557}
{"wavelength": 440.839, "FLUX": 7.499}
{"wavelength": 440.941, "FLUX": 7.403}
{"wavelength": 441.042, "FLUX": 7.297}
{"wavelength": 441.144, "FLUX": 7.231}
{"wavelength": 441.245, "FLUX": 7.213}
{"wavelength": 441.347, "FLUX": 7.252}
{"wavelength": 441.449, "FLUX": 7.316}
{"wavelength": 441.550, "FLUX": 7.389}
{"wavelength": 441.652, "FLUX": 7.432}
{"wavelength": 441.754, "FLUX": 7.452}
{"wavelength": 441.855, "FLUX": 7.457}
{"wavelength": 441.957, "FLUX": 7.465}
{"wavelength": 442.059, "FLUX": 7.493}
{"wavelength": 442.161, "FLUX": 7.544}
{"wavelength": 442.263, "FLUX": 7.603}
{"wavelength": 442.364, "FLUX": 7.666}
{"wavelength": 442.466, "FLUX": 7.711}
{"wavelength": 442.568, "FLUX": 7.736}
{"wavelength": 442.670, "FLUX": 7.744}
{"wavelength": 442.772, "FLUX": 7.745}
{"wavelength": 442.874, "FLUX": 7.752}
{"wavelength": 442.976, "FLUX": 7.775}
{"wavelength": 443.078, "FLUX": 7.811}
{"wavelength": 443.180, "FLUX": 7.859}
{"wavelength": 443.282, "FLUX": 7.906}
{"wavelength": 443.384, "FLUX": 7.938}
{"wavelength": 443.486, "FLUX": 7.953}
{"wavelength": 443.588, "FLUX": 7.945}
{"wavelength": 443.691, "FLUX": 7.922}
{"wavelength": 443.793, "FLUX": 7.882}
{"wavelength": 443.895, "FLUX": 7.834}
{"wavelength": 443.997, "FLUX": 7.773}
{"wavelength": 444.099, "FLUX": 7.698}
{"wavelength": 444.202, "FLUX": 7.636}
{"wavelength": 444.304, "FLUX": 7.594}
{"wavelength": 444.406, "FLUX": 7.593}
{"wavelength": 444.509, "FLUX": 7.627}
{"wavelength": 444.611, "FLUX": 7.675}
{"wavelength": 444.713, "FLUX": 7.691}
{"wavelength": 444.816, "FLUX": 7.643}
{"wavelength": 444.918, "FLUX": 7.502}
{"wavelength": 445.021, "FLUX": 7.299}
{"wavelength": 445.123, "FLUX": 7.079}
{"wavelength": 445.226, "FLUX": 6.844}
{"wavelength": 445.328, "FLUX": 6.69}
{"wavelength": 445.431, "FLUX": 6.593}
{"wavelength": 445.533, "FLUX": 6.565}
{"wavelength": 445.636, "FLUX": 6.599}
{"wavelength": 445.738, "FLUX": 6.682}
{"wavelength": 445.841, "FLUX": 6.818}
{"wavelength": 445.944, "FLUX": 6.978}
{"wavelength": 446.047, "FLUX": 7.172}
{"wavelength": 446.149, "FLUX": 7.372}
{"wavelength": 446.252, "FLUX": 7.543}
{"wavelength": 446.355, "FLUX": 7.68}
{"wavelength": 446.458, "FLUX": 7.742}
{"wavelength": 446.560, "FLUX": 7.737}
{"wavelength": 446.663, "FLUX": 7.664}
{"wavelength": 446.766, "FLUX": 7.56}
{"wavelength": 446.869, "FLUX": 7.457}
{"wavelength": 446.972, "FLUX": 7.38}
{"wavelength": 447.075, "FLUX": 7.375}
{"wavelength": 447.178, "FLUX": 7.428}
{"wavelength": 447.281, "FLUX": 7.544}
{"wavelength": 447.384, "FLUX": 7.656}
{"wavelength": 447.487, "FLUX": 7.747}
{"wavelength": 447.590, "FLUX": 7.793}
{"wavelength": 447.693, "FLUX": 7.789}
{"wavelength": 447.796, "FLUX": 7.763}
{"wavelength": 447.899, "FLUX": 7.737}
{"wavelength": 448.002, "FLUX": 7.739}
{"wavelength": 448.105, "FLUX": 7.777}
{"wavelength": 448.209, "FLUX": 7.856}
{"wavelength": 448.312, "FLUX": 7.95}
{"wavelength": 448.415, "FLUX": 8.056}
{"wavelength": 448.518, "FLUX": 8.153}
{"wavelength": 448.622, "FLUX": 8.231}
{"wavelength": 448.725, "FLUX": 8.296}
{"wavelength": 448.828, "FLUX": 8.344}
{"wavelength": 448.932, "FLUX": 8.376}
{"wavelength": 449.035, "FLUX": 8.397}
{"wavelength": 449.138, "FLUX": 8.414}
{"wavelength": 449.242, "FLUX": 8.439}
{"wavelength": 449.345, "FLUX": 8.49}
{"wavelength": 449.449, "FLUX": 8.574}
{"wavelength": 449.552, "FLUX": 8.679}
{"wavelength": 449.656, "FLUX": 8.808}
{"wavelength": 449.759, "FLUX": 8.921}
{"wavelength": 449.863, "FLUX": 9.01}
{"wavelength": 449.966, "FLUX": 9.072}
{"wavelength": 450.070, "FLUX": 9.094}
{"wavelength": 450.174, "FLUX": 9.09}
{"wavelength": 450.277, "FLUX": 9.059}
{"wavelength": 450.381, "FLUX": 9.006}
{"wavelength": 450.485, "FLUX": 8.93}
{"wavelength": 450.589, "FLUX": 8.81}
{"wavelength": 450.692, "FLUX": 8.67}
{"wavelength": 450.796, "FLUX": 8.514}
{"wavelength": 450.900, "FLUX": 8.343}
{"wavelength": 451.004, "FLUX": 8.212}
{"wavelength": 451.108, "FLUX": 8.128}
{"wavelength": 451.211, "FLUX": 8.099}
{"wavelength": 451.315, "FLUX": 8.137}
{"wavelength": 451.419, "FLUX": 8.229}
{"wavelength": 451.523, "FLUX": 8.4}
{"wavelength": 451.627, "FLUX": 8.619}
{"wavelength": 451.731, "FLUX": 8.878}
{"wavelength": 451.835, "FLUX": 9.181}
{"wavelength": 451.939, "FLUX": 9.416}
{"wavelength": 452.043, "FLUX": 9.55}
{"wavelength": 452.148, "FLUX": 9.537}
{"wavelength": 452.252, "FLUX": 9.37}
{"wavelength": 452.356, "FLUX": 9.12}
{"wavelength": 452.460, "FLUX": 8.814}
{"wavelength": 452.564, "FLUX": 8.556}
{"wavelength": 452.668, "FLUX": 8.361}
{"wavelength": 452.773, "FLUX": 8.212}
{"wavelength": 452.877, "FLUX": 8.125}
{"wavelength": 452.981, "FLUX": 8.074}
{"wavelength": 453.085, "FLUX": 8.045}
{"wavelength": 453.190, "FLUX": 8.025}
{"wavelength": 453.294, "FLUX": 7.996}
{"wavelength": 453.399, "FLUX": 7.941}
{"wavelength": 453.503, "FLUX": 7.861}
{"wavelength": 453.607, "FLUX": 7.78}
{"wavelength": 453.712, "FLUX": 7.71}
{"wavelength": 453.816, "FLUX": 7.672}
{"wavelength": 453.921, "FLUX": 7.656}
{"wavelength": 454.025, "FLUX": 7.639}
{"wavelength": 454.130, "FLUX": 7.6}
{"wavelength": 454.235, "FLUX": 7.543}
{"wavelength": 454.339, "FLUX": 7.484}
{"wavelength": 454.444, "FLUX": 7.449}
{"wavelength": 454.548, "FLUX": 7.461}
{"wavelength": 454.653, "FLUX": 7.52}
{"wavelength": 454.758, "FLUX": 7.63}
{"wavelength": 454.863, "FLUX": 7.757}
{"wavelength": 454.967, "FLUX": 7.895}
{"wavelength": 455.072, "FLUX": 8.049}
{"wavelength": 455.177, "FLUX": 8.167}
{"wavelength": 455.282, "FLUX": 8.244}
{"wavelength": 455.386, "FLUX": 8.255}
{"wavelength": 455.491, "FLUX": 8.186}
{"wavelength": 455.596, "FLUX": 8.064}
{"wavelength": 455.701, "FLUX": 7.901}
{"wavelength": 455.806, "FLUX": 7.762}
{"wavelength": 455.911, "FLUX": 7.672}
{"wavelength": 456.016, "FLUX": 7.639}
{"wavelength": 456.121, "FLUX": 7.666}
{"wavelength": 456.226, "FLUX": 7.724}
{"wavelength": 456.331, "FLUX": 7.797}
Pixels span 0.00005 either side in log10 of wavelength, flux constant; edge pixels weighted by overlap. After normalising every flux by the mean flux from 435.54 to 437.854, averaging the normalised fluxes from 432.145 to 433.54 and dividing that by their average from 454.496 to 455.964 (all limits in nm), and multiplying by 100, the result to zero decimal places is 80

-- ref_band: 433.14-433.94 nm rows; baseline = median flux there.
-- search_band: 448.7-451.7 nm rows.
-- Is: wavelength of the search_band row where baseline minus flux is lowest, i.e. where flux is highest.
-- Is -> 450.070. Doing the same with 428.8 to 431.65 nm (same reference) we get 429.517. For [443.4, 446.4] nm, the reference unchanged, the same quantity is 443.486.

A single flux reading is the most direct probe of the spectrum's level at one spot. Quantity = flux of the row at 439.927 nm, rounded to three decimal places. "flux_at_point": 7.591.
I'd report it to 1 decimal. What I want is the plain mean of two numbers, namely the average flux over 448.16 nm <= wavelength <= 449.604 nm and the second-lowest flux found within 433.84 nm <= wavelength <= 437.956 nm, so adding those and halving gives 7.5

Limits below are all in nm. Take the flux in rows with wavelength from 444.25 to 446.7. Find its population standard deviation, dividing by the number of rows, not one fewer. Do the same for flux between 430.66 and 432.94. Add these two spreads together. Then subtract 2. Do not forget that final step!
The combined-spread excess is -1.2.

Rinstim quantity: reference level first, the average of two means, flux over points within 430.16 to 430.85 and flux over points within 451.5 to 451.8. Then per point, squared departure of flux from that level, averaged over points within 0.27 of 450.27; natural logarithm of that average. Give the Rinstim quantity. 1.5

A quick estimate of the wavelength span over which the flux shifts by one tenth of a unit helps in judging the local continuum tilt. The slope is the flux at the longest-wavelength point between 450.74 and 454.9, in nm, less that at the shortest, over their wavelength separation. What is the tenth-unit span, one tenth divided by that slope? -0.5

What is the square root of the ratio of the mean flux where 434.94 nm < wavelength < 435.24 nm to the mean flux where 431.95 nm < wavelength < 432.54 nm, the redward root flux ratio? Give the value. 1.04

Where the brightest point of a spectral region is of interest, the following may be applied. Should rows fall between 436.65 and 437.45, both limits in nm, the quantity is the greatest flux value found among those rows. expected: 7.433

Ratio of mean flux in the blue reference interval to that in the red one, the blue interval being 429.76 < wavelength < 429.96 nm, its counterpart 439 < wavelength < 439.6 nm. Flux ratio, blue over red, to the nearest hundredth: 0.81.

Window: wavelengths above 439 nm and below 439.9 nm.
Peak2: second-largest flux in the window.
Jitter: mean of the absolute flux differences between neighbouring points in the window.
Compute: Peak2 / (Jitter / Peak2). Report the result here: 1431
